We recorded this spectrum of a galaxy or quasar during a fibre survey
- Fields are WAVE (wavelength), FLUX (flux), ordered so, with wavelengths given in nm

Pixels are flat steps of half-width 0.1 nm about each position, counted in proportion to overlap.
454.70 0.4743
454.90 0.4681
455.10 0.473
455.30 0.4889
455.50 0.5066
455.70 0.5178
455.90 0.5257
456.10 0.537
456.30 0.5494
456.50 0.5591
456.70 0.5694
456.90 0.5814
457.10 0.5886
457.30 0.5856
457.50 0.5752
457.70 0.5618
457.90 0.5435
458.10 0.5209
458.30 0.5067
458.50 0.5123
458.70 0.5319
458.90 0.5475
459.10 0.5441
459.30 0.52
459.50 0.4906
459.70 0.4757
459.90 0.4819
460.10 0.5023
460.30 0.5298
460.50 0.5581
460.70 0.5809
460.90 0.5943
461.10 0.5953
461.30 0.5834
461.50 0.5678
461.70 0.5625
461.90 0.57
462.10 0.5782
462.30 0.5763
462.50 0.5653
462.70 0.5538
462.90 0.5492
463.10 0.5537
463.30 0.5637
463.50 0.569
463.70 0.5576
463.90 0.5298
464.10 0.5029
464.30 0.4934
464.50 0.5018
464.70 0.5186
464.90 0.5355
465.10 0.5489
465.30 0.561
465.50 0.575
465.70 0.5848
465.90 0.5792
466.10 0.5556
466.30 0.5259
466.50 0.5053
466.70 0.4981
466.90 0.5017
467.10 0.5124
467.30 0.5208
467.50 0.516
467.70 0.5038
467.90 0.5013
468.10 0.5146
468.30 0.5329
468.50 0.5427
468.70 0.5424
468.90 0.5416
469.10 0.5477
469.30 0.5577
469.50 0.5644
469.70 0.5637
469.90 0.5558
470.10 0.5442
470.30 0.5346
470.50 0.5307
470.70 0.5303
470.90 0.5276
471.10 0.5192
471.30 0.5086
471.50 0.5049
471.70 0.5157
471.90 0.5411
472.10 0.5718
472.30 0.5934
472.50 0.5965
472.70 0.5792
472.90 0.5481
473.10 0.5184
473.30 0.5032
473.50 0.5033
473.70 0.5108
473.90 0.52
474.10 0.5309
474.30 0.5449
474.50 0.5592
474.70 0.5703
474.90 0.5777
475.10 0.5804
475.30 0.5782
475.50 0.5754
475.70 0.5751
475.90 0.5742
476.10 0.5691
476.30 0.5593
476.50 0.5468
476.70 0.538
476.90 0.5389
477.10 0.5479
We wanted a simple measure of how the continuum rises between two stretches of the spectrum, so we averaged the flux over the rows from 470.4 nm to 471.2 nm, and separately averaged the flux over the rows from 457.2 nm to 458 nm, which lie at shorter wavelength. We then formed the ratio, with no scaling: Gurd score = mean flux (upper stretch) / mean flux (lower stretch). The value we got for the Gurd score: 0.93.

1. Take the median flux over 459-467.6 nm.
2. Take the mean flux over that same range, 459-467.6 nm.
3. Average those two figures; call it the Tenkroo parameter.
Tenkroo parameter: 0.545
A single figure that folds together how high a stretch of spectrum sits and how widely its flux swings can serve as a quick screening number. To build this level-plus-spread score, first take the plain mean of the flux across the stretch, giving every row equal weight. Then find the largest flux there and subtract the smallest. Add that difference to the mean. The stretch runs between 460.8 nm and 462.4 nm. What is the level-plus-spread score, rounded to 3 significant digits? 0.611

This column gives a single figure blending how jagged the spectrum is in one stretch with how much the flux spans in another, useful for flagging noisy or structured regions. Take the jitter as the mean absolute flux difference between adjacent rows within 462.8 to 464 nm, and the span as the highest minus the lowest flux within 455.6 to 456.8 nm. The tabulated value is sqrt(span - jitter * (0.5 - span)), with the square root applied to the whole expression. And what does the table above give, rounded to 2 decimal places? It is 0.22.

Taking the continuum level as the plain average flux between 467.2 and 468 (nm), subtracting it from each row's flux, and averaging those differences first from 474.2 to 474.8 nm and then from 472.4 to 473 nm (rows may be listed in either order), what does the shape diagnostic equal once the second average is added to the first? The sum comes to 0.11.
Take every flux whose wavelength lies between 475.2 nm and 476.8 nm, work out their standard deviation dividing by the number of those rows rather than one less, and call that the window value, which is 0.0140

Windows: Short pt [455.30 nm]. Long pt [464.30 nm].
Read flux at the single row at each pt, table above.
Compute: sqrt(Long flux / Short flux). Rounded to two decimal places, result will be 1.00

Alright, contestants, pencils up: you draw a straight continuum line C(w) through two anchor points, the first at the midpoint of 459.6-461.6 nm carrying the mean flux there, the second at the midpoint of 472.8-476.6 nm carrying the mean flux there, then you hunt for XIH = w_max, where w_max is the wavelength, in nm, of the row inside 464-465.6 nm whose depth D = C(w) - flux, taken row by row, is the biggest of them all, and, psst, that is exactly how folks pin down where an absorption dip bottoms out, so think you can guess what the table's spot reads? 464.30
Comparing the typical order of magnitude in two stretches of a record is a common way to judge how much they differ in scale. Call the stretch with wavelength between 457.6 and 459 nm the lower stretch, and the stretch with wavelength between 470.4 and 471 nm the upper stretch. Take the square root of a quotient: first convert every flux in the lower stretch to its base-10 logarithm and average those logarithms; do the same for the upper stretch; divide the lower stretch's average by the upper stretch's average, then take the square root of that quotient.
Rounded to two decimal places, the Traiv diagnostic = 1.00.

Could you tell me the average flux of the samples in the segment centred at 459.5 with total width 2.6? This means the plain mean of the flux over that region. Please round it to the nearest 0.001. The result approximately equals 0.522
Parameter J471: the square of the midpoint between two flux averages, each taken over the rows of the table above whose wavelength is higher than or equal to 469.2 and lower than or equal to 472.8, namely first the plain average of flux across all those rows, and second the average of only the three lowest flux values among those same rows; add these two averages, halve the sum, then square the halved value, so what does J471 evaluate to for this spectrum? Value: 0.279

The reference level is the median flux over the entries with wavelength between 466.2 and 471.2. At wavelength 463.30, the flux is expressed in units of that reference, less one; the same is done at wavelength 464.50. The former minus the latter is 0.12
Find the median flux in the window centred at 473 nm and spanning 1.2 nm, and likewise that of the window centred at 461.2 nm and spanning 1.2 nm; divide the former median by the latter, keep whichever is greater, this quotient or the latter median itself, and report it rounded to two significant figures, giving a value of 0.92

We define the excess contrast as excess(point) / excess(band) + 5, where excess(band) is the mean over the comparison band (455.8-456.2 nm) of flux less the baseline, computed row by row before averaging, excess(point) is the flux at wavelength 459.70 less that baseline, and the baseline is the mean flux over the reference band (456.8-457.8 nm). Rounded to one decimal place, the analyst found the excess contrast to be 7.2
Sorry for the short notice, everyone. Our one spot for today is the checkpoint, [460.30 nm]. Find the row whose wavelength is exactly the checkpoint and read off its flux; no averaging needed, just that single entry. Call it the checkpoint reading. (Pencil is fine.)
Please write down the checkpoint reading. 0.5298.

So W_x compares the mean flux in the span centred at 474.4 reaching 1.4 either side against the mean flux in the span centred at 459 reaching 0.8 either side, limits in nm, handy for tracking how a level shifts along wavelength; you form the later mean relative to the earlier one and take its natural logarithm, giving 0.06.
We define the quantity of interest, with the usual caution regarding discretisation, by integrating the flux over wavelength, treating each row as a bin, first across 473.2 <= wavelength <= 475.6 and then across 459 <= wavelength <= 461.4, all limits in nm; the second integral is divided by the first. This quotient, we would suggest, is 0.985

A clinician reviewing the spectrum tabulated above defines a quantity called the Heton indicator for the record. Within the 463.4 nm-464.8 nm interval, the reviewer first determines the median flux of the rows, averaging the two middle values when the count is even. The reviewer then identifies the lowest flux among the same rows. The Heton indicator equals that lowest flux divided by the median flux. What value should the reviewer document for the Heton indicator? 0.951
